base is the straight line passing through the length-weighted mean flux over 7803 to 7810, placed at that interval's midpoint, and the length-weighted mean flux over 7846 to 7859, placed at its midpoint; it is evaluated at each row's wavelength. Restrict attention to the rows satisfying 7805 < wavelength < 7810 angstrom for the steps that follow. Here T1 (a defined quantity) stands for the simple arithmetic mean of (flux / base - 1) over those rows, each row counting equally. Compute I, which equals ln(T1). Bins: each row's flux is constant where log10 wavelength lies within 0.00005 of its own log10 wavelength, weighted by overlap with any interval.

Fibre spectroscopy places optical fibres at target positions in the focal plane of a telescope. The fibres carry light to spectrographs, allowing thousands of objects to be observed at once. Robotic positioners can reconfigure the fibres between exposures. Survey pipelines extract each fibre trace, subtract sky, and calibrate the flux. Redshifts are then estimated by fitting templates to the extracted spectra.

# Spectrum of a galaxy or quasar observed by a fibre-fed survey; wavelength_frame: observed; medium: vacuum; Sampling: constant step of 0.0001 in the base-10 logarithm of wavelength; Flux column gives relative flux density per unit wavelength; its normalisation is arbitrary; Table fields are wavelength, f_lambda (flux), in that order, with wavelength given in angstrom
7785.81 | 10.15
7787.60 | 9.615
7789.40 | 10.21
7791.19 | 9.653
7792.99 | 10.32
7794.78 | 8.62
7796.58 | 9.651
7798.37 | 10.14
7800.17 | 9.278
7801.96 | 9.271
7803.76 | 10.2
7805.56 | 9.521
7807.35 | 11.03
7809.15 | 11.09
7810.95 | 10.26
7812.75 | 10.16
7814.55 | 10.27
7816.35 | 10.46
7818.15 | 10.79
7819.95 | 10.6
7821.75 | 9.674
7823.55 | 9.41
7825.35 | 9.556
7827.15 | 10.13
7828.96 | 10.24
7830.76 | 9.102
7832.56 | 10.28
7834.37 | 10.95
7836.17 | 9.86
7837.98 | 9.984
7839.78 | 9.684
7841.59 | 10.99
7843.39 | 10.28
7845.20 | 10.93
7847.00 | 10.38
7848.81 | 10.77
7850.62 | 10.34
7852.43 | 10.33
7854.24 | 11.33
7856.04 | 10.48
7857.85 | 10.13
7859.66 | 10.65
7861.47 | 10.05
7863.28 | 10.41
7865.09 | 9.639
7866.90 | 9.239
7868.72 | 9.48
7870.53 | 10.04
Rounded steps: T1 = 0.0077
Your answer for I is -4.9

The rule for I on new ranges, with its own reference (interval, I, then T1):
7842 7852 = -8.0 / 0.0003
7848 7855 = -4.3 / 0.0140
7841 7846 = -3.9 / 0.0193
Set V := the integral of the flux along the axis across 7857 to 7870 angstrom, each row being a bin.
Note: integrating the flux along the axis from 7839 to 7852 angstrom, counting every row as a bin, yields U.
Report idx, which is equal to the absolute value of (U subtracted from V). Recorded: 7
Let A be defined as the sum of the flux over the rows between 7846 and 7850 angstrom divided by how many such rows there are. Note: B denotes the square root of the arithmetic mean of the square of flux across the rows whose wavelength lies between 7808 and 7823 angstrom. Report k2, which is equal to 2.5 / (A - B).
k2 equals 16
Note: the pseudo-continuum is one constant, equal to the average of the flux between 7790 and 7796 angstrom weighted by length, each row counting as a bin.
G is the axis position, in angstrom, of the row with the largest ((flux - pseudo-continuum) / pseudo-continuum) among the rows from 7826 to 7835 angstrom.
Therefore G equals 7834.37 angstrom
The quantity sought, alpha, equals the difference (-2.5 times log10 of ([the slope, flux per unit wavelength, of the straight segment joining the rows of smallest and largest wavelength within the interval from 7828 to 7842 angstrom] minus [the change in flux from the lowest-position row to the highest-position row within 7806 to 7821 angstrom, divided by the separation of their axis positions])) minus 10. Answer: -7.4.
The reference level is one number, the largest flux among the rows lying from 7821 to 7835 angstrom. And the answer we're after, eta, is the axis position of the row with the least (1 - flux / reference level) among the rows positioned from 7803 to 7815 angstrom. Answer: 7809.15 angstrom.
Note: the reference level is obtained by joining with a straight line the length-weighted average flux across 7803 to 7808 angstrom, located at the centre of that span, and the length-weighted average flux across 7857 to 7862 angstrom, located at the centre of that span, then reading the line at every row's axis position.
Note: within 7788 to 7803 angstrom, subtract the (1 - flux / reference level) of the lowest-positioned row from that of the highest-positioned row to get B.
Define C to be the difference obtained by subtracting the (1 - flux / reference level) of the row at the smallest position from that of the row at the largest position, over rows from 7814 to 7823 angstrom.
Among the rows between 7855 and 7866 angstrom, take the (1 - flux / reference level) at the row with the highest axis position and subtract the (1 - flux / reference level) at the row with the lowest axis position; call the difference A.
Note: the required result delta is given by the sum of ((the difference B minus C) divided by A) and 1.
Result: 1.4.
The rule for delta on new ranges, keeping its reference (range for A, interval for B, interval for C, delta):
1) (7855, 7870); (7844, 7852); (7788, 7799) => 1.5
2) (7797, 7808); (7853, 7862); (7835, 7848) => -1.0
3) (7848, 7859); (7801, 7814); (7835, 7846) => 1.3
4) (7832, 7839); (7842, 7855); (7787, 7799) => -0.7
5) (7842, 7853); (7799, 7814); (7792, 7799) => 28.9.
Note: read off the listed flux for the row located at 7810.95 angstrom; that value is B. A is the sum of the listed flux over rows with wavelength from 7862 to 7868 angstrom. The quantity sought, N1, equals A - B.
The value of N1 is 19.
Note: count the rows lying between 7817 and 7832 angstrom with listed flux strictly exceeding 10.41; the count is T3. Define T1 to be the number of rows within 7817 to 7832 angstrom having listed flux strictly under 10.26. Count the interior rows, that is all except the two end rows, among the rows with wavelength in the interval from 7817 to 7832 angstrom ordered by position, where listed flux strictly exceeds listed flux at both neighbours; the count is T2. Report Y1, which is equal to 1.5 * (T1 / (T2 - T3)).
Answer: -9.0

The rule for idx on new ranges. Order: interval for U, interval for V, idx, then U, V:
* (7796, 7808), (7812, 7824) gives 4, 118.3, 123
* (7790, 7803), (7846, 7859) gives 12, 124.6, 137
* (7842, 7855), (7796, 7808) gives 20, 138.2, 118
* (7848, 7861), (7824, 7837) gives 7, 137.2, 130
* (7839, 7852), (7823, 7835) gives 17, 136.3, 119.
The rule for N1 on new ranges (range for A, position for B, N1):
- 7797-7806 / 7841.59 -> 37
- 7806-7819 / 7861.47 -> 64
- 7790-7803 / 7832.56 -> 57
